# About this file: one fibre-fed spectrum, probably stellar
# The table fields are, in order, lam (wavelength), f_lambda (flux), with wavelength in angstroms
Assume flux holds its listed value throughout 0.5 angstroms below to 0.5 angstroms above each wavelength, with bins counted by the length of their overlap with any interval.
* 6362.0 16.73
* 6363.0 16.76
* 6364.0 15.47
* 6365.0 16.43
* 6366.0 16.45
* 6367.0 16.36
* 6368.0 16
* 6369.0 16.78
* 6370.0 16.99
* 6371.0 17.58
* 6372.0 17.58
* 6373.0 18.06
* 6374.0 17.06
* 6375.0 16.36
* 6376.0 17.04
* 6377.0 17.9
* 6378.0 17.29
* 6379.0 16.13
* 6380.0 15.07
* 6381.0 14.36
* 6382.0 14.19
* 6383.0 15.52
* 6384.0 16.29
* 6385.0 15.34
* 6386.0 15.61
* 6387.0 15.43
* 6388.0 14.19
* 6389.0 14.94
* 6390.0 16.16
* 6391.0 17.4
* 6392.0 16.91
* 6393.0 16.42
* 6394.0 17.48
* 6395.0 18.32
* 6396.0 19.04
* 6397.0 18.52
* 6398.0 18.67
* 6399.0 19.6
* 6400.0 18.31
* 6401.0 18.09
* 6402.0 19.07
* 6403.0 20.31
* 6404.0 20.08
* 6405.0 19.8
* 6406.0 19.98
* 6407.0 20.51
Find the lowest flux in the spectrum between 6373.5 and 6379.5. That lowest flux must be 16.13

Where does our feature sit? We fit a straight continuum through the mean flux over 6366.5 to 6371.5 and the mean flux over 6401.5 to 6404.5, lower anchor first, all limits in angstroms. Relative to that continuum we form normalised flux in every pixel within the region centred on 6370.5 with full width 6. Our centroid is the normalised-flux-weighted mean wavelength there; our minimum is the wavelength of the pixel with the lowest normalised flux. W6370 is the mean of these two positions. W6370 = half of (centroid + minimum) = 6369.3 angstroms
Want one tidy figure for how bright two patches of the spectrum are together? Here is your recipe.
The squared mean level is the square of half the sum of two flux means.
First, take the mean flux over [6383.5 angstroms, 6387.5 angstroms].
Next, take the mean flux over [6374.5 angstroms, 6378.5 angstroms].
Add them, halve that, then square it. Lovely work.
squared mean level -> 269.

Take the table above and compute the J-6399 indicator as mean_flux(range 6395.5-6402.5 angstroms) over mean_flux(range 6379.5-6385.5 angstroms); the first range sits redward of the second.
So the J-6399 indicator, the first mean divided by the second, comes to 1.24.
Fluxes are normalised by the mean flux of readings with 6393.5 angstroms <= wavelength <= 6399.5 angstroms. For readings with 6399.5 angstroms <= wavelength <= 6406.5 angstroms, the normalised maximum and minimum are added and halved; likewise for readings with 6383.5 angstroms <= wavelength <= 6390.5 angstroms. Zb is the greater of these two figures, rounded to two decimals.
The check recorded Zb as 1.03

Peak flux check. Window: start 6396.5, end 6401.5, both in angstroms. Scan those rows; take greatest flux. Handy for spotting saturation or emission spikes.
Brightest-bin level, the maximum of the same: 19.6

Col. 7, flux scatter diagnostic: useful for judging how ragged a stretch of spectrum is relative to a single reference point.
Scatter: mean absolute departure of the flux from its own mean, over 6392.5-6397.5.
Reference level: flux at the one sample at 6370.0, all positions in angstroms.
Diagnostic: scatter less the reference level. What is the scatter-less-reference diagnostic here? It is -16.2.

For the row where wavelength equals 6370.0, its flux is 16.99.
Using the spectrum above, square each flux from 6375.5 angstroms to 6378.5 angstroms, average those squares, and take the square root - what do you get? 17.4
